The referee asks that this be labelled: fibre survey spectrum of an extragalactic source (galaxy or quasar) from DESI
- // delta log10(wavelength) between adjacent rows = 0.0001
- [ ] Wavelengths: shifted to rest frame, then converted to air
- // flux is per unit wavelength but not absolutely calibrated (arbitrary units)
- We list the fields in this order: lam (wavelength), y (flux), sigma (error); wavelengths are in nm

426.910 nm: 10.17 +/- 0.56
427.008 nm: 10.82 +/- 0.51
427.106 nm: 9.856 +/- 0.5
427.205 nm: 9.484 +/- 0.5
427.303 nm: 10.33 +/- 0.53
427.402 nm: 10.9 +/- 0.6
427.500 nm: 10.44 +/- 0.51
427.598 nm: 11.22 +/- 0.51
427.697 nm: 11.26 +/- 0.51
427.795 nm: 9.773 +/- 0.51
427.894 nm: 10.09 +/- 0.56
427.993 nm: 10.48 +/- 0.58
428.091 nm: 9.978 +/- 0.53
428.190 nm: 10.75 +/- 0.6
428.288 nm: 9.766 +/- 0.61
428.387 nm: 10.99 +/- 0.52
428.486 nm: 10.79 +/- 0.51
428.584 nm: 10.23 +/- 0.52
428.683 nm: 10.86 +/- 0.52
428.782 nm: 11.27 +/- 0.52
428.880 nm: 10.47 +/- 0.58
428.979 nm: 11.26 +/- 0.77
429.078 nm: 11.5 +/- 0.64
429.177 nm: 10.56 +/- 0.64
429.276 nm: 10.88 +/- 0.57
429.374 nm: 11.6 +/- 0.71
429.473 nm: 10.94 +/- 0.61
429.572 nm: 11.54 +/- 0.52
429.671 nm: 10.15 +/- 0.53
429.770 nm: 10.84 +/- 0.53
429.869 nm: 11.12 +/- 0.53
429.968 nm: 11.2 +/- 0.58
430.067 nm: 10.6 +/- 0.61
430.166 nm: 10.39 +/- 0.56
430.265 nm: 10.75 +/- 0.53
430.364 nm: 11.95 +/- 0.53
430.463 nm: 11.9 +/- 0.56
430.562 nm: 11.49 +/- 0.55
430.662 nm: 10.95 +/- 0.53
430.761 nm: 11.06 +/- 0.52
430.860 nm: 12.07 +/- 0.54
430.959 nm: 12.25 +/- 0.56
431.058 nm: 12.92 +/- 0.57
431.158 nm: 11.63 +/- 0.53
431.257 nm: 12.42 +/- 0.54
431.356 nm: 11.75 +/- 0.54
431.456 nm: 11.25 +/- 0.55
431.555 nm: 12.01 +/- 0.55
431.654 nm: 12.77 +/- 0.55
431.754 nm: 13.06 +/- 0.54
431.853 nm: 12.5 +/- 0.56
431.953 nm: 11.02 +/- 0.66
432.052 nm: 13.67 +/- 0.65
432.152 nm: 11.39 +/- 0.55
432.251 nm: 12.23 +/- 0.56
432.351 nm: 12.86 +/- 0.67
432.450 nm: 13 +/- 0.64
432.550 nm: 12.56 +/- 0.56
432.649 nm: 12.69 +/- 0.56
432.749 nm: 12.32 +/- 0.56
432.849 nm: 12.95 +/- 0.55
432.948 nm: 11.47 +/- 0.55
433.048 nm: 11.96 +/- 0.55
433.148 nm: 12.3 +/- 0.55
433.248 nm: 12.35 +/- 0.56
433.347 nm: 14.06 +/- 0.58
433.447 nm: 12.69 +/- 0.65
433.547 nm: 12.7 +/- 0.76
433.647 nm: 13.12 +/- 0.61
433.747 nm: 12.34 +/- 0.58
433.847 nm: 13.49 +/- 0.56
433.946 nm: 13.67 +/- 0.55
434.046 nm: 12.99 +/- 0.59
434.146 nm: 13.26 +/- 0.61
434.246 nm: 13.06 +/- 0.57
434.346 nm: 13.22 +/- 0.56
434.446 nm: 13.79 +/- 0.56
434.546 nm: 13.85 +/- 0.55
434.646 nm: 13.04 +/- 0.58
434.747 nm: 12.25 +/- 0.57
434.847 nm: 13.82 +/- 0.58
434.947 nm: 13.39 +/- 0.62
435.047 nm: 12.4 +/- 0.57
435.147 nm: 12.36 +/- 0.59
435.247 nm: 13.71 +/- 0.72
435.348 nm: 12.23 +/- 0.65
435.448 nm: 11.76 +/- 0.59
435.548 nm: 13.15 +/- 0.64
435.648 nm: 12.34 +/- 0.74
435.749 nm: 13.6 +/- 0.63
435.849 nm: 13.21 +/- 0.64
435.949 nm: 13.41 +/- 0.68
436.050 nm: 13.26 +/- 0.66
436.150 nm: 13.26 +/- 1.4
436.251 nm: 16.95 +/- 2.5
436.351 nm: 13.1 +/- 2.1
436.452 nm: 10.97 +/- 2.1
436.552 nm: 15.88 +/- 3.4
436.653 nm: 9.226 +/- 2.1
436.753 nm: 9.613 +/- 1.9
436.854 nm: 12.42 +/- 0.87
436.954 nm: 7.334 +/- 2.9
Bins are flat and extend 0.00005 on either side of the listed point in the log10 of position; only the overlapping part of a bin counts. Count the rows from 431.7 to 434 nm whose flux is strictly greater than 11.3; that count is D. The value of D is 22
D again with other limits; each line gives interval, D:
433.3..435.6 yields 23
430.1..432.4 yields 17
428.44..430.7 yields 6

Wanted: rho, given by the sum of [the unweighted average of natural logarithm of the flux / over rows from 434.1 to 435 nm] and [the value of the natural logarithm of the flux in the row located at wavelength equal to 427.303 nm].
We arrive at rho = 4.92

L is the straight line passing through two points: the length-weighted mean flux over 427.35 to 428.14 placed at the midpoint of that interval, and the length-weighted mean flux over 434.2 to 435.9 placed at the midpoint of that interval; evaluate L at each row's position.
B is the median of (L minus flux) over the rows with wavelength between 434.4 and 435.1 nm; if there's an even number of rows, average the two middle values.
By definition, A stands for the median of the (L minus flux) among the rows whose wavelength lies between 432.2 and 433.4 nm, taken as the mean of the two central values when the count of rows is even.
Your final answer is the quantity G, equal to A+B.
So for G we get -0.70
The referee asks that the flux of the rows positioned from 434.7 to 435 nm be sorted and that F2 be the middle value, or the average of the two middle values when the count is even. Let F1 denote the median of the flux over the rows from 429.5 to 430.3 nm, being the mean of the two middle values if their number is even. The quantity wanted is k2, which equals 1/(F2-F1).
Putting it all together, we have 0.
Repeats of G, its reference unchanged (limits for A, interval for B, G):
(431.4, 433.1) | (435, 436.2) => -0.29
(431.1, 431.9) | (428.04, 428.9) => -0.41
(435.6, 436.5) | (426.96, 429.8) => 0.13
